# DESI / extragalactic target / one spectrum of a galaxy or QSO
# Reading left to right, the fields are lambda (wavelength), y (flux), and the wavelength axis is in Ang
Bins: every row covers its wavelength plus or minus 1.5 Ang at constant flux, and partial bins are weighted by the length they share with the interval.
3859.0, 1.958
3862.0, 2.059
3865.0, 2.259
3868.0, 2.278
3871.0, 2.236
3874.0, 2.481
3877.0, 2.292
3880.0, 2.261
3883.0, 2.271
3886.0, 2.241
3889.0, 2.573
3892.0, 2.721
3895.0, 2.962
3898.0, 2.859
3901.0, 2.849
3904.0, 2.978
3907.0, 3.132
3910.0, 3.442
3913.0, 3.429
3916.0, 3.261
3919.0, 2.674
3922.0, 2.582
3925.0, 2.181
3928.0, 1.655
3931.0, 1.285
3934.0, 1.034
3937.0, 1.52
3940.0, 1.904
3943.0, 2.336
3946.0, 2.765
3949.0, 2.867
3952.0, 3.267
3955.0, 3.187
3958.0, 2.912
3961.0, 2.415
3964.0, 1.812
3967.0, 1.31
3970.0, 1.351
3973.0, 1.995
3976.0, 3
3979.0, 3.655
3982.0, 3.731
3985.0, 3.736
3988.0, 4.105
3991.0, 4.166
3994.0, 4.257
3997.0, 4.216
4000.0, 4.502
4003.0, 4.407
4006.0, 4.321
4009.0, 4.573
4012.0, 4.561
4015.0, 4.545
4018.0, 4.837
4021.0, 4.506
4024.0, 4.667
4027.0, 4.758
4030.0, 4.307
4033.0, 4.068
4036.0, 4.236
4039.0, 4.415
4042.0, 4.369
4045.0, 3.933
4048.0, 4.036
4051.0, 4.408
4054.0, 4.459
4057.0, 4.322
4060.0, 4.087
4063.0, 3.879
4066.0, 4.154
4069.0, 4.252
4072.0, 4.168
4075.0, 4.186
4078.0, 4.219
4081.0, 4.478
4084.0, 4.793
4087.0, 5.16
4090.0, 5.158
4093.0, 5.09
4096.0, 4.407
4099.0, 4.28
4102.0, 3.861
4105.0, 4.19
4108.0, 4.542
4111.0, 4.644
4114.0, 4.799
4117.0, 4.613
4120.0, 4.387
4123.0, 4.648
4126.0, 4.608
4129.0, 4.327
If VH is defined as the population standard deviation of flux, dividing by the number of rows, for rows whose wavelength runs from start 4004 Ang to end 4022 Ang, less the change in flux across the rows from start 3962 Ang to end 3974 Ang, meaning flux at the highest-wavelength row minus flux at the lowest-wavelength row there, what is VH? 0.0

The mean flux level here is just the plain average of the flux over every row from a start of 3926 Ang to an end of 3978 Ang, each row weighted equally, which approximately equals 2.2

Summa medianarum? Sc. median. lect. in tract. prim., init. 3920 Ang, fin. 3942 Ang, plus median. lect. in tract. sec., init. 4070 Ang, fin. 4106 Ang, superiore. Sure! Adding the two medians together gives 6.0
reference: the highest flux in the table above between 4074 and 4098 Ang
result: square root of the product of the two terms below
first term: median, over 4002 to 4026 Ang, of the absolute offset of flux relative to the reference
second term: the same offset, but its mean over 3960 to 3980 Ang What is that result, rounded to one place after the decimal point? 1.3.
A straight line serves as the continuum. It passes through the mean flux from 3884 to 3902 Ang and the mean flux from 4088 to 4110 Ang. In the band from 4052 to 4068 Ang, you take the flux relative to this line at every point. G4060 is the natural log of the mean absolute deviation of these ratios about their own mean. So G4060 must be -3.03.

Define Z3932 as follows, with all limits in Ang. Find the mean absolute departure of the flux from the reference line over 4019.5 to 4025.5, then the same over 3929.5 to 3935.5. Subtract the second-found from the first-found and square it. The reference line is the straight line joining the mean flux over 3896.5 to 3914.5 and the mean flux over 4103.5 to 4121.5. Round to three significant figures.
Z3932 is 2.15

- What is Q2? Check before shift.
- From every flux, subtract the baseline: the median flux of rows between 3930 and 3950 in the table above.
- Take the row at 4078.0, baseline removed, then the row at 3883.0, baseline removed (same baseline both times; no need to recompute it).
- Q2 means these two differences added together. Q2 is 2.7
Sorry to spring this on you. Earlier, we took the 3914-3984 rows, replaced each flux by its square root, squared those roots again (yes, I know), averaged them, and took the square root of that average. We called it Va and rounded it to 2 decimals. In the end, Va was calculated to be 1.54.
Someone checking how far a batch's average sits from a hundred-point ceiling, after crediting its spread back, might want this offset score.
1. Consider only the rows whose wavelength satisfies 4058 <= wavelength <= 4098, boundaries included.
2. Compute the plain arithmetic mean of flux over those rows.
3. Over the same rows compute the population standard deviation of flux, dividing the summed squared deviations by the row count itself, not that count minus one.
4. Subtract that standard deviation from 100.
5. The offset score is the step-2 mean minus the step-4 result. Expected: -95.1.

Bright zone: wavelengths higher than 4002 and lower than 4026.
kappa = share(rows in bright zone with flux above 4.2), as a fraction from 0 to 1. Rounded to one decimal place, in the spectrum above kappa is 1.0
